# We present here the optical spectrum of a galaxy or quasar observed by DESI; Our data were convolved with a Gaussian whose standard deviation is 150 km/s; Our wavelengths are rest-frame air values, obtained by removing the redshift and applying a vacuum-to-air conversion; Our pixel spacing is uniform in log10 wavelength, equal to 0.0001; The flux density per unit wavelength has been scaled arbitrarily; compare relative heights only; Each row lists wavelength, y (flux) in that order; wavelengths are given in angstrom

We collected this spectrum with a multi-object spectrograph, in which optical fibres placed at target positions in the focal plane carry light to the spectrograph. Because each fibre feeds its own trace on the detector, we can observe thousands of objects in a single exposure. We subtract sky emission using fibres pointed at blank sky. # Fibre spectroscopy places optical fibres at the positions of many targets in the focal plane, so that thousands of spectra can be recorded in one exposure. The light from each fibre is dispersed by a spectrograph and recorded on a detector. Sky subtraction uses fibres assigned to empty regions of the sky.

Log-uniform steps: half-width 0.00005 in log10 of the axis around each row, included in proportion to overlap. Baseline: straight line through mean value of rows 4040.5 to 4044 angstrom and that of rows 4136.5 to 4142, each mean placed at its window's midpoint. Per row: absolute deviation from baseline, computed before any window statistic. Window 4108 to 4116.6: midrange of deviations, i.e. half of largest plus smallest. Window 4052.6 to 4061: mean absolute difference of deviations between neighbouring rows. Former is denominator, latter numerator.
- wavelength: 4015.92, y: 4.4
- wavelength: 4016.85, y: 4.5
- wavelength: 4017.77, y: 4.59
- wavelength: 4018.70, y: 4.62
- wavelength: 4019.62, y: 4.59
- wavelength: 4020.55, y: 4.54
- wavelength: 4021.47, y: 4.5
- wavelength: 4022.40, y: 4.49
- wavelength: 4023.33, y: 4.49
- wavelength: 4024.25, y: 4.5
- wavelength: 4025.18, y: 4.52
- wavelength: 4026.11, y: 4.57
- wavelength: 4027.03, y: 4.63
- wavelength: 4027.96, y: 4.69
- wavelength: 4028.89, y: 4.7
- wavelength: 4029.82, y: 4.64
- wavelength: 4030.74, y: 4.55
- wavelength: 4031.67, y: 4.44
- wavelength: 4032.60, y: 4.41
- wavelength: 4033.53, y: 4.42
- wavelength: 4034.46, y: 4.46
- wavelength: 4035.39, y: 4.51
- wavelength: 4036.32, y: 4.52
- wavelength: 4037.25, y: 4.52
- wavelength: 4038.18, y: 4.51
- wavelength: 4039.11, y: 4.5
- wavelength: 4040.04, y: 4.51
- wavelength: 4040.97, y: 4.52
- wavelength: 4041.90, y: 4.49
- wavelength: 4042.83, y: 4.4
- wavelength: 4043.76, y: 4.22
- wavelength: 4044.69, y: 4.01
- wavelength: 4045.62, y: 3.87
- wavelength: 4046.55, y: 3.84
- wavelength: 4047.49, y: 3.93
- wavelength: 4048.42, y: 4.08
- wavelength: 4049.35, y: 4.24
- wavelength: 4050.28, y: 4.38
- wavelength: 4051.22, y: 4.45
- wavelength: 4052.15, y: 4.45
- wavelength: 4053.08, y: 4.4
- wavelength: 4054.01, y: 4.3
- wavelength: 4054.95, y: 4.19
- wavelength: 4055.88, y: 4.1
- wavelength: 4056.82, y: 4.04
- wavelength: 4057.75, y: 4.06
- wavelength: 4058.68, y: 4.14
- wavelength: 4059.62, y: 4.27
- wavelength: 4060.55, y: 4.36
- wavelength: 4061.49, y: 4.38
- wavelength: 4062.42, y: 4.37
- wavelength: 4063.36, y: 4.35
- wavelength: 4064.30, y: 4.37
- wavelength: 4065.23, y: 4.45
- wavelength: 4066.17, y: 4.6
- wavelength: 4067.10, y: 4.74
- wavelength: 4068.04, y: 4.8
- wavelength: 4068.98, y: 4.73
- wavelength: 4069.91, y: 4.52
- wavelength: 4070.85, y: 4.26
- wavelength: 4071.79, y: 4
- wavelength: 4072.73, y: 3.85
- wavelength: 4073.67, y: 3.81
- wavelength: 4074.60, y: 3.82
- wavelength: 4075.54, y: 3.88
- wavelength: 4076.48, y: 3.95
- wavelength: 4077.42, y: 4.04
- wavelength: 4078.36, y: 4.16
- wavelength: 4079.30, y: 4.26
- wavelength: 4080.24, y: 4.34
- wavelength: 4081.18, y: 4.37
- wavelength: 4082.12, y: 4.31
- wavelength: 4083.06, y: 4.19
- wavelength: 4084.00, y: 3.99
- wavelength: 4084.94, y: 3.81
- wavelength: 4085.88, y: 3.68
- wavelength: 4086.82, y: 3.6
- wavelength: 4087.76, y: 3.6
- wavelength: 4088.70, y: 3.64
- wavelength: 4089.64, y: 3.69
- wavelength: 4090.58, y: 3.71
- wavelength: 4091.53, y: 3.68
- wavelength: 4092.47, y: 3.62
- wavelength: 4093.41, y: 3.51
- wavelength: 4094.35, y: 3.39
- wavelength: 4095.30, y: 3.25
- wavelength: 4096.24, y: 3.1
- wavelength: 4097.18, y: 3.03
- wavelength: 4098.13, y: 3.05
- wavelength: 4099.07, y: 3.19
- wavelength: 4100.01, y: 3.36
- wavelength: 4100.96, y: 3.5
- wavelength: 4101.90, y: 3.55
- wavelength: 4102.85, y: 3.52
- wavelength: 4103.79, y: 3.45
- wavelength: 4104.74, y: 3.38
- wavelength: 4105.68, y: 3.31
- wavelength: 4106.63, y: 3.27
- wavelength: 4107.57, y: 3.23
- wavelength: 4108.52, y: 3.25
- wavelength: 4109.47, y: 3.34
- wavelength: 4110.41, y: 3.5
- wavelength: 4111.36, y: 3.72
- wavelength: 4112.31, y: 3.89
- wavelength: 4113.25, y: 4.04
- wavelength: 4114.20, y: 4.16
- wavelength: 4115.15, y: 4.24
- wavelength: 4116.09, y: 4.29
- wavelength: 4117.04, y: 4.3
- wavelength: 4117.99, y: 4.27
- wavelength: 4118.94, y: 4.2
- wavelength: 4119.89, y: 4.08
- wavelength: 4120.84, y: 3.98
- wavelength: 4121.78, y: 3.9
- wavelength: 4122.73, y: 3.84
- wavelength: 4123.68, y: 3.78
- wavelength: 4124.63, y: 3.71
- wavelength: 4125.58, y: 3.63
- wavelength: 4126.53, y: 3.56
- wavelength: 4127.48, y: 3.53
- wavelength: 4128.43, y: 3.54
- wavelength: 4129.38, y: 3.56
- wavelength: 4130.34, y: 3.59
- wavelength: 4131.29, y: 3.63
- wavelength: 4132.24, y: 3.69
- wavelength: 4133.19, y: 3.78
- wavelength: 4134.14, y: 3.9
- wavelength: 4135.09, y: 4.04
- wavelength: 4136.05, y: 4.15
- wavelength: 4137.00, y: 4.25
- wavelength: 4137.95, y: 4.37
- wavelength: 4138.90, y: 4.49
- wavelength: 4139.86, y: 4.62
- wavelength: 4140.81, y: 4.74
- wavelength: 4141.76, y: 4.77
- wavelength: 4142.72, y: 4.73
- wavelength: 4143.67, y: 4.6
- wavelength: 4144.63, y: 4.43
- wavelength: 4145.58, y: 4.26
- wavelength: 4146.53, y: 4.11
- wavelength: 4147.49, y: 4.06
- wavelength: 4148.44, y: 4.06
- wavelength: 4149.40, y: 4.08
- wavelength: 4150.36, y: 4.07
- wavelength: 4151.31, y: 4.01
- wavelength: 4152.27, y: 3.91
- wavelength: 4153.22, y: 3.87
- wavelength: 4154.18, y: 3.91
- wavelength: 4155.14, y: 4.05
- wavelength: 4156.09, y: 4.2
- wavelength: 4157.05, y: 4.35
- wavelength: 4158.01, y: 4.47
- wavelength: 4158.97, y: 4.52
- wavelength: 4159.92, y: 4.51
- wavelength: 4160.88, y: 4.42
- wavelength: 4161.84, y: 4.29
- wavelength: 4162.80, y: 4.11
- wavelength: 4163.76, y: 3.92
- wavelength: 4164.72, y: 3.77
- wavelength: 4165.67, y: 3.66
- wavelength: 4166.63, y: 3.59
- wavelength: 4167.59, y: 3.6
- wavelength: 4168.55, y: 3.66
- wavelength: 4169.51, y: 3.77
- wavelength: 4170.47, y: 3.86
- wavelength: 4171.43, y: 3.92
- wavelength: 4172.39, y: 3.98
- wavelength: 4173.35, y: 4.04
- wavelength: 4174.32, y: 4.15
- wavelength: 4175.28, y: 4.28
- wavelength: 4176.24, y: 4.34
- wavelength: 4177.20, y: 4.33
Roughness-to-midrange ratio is 0.12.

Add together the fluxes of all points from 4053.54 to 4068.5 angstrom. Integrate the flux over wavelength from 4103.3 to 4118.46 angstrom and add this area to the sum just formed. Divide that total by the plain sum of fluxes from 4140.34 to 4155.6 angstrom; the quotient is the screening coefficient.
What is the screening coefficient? 1.86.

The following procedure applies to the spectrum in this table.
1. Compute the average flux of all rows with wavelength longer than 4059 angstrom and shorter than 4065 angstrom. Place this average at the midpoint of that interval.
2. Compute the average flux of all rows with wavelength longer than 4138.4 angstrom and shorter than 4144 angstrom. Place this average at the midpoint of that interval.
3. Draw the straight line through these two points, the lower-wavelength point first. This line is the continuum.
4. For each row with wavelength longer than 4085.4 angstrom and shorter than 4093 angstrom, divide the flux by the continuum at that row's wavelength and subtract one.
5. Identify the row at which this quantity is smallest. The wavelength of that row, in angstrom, 4087.76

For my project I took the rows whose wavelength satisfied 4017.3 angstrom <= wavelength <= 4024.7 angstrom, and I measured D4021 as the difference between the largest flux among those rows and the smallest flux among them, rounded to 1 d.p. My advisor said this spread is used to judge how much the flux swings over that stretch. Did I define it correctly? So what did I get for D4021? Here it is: 0.1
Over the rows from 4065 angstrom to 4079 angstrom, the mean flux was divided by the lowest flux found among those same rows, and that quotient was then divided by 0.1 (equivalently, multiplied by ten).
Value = 11.1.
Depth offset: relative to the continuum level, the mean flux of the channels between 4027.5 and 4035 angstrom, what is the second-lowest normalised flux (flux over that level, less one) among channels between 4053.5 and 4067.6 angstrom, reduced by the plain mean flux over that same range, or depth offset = -4.42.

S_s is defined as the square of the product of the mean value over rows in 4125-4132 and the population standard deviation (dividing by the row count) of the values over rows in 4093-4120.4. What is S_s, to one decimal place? 2.2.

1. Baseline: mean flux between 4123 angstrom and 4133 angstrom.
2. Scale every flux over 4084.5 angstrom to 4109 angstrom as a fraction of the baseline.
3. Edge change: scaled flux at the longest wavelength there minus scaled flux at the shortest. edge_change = -0.15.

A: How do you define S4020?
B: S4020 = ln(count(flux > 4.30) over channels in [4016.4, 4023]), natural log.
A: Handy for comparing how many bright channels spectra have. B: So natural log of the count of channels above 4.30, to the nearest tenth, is 1.9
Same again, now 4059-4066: 1.8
